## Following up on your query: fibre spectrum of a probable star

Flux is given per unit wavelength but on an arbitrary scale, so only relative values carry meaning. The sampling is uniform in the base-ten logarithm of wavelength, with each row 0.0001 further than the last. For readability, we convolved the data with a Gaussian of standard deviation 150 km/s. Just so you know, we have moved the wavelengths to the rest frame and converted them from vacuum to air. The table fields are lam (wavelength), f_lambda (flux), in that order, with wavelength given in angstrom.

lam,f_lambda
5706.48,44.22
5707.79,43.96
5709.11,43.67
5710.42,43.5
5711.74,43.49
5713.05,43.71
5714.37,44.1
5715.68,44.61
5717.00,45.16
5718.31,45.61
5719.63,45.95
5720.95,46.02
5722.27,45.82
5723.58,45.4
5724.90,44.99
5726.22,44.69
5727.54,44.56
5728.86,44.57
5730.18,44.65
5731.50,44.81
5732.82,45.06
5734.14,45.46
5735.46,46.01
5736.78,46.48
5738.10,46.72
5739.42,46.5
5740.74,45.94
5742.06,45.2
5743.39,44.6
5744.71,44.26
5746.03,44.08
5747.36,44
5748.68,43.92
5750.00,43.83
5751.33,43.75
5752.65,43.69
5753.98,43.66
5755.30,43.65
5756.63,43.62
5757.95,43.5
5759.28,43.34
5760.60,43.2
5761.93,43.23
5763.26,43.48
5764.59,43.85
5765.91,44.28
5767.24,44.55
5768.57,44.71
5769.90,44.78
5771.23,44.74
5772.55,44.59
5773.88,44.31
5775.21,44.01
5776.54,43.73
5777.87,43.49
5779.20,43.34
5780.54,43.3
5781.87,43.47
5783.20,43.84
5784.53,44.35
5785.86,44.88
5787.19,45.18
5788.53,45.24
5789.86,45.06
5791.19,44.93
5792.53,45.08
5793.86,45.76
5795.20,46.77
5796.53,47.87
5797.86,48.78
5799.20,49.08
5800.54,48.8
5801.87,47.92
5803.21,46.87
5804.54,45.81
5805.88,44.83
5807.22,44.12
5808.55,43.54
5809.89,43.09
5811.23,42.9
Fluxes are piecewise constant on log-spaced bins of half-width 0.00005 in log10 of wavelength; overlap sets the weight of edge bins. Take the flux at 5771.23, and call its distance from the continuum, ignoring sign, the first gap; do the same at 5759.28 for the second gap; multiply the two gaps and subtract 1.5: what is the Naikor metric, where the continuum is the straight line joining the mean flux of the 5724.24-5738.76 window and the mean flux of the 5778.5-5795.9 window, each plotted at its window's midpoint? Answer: -1.3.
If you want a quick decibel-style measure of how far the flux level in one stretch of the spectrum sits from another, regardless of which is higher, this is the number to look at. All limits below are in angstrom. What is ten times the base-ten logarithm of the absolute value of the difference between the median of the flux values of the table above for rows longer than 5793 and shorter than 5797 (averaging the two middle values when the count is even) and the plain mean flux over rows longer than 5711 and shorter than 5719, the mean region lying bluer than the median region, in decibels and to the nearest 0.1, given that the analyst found 3.7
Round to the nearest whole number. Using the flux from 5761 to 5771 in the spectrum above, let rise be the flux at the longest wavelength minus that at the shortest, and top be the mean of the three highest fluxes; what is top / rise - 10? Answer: 19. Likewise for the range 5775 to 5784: -268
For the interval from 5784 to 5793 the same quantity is 52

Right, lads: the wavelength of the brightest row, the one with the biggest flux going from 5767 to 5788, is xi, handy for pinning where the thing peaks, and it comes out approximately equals 5787.19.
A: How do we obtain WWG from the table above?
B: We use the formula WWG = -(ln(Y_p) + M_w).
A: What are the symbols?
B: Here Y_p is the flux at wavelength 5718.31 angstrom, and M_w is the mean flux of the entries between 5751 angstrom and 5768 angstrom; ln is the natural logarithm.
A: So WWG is -47.5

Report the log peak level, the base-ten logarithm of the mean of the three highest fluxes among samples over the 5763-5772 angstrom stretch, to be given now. 1.651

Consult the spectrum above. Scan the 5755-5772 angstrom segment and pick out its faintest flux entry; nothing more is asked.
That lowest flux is 43.2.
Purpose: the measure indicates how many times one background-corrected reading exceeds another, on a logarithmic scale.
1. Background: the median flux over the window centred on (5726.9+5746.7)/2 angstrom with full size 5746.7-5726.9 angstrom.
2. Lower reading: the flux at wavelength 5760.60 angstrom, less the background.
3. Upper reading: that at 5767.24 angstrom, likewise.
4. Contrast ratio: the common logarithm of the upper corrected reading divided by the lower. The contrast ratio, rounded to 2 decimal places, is -0.56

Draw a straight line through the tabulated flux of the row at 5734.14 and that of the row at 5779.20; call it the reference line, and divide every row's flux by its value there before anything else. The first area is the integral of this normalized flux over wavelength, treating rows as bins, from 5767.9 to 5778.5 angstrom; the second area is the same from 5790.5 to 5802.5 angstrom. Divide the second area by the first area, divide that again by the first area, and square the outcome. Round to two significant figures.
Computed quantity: 0.013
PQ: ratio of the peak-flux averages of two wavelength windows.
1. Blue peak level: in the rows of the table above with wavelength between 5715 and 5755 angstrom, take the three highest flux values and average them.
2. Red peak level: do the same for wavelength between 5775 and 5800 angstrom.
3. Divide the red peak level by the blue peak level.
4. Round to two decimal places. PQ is 1.04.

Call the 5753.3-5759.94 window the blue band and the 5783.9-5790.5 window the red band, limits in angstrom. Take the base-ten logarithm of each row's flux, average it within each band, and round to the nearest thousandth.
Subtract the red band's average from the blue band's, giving -0.014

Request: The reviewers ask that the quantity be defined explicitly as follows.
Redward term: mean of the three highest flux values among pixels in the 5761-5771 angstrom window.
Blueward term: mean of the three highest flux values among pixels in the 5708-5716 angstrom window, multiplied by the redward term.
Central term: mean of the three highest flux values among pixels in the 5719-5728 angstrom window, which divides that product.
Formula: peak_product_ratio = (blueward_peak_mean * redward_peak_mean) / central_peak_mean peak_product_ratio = 42.9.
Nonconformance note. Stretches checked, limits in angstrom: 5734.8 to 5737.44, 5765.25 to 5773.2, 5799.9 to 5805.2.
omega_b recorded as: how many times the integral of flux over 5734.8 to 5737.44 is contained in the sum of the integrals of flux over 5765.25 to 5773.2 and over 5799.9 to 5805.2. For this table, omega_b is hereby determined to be 5.0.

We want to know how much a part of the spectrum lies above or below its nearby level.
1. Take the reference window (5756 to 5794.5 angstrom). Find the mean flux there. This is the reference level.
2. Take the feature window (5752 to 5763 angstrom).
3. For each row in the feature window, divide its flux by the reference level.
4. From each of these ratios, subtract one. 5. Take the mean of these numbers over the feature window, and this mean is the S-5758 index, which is -0.016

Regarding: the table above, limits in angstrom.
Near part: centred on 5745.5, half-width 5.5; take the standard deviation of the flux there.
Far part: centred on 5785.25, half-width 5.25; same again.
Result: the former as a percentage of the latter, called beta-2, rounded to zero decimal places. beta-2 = 94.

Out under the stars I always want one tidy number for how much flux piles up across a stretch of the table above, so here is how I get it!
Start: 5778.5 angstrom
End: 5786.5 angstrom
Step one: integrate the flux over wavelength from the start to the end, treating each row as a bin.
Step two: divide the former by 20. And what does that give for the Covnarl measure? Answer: 17.5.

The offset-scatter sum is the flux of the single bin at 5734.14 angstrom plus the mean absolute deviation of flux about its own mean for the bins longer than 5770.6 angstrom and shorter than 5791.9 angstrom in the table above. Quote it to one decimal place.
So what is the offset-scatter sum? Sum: 46.1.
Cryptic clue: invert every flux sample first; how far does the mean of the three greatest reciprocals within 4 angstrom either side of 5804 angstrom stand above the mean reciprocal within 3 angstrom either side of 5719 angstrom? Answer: 0.0004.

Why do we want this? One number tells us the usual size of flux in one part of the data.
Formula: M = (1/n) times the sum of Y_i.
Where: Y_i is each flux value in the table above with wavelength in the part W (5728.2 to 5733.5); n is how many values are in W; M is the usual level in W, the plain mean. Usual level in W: 44.8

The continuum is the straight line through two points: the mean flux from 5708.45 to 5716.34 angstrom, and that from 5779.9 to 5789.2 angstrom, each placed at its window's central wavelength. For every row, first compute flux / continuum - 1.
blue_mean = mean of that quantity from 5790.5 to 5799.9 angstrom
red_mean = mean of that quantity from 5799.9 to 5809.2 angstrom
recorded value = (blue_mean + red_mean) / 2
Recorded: 0.045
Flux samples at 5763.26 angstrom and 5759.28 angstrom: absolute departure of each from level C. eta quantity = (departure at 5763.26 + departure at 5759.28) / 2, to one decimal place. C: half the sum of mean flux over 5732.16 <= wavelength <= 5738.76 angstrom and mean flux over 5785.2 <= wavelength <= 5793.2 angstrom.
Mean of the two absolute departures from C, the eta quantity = 2.1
